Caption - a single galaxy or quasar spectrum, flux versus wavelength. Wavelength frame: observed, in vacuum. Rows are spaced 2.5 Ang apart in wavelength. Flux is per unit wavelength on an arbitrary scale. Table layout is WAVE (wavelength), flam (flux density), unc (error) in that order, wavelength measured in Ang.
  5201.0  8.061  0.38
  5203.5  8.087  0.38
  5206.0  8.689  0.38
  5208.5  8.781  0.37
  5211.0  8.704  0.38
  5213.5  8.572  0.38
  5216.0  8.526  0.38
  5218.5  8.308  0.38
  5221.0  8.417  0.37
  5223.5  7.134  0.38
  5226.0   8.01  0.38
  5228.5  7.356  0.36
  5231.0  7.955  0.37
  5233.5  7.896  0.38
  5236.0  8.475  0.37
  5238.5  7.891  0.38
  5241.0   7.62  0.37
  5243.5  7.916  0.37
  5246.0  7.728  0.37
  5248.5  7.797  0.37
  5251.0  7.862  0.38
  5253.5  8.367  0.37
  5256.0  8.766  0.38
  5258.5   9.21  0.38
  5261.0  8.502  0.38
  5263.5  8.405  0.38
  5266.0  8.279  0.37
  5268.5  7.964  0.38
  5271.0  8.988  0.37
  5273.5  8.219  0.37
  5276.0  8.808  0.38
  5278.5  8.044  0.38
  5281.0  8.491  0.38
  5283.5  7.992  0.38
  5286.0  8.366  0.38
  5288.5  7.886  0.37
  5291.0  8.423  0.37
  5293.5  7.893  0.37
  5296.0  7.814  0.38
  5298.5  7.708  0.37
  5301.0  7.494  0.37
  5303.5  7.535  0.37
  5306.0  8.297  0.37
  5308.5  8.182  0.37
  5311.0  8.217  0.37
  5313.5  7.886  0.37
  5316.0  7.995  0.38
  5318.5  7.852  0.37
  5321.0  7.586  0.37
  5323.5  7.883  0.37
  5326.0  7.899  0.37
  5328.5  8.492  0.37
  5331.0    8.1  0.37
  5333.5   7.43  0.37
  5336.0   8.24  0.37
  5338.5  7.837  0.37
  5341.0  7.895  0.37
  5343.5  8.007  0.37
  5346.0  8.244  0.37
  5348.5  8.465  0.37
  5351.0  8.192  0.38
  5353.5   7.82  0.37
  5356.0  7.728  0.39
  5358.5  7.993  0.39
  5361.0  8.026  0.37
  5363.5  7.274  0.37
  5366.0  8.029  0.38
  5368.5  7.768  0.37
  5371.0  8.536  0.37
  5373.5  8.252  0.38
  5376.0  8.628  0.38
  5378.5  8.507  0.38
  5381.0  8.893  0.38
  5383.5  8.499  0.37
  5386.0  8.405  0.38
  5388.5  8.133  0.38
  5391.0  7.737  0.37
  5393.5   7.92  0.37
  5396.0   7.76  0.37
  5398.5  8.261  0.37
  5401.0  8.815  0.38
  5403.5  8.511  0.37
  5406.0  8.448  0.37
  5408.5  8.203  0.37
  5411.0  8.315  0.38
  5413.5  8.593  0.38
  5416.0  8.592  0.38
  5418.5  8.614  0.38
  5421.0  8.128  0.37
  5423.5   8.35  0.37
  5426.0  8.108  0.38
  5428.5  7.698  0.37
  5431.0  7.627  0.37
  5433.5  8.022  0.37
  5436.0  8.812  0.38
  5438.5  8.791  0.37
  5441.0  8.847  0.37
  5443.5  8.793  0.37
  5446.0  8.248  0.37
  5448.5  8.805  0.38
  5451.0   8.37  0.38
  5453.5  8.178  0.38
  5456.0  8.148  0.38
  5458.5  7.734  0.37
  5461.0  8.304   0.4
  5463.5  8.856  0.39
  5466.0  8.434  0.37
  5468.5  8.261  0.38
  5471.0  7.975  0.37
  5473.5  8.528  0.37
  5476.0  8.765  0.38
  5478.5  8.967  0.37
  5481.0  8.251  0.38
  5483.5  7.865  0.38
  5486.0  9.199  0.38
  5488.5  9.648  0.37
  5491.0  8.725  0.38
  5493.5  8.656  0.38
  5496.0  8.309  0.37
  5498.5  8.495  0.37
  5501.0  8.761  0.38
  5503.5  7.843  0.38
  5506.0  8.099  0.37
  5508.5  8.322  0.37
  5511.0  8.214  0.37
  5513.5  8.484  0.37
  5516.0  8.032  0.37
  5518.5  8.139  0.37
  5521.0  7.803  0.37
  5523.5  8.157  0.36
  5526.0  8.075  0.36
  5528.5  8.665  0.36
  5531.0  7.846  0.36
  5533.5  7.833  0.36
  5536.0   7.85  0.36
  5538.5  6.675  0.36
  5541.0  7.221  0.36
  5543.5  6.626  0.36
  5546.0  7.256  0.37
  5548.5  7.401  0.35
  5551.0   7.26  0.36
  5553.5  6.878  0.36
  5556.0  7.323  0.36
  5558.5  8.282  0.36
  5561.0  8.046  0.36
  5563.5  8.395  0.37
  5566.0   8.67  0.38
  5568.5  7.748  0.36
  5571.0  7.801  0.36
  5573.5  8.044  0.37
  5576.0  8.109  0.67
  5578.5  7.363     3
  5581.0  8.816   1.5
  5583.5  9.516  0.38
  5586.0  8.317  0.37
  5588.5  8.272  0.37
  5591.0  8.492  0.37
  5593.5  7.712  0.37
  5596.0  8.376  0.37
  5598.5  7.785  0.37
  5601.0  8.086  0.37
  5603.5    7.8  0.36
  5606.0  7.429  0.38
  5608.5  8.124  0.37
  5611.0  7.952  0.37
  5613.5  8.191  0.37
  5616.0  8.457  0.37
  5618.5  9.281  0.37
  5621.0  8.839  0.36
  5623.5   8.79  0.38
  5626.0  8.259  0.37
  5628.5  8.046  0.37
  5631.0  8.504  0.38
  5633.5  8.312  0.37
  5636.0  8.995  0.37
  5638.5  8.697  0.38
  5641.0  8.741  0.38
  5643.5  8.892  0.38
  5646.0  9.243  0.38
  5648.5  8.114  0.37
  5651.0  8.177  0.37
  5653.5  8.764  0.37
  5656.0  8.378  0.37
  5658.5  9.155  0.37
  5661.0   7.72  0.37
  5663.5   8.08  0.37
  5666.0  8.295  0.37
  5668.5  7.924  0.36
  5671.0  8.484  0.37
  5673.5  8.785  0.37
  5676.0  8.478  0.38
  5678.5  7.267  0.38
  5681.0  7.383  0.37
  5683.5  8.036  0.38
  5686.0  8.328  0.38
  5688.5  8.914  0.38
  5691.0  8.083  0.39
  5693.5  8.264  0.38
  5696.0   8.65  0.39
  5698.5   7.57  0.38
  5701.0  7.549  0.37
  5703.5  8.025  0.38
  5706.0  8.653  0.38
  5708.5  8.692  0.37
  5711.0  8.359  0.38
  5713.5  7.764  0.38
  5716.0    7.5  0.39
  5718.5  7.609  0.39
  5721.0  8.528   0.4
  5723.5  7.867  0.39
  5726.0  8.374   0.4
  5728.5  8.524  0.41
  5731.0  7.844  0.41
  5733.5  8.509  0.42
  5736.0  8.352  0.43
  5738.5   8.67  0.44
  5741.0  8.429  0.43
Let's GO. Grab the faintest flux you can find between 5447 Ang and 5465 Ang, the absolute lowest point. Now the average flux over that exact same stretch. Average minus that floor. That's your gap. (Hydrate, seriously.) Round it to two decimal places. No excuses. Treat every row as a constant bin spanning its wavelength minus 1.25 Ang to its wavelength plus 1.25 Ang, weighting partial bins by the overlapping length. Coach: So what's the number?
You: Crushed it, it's 0.61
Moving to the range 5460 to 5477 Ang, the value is 0.47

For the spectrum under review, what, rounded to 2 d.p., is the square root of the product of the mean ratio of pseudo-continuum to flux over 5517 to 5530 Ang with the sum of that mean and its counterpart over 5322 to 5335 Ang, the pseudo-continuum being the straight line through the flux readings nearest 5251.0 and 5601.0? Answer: 1.40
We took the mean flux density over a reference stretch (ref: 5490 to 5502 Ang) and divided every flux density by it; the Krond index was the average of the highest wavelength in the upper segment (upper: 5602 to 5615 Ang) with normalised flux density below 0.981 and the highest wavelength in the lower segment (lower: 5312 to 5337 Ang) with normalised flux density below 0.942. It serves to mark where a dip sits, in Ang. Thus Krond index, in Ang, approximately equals 5473.5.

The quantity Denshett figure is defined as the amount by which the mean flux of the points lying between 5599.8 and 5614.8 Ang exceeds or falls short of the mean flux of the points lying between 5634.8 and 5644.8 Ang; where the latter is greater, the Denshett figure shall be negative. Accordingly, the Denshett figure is -0.90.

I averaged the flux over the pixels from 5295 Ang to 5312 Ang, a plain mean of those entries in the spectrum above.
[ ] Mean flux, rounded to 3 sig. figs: 7.89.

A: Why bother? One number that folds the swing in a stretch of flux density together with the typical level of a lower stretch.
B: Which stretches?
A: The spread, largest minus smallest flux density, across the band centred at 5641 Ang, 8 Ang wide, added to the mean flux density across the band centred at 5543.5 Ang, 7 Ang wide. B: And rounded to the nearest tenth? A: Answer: 7.2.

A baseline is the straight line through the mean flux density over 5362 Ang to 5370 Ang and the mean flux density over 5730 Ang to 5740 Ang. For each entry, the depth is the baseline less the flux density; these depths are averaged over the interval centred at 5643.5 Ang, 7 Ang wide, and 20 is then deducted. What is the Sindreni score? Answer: -20.8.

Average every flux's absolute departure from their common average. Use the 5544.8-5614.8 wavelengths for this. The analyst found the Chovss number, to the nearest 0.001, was 0.431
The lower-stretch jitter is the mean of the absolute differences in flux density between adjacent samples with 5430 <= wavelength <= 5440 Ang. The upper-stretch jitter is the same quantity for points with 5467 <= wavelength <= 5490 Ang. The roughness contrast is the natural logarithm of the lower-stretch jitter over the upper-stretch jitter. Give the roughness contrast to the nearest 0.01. -0.26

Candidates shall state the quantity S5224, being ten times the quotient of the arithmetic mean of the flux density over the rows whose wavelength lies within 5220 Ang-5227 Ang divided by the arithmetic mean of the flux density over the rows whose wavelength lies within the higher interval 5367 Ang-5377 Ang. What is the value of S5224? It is 9.5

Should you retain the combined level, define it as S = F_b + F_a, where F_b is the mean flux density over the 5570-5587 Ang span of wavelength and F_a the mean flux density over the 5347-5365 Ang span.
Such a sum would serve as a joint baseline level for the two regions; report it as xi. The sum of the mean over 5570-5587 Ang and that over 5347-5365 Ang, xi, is 16.2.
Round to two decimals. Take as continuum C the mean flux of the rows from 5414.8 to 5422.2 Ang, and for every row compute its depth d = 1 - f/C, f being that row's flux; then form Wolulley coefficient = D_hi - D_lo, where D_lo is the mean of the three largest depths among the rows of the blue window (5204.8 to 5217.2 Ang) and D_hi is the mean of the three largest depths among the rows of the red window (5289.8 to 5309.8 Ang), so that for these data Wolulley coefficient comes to 0.12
